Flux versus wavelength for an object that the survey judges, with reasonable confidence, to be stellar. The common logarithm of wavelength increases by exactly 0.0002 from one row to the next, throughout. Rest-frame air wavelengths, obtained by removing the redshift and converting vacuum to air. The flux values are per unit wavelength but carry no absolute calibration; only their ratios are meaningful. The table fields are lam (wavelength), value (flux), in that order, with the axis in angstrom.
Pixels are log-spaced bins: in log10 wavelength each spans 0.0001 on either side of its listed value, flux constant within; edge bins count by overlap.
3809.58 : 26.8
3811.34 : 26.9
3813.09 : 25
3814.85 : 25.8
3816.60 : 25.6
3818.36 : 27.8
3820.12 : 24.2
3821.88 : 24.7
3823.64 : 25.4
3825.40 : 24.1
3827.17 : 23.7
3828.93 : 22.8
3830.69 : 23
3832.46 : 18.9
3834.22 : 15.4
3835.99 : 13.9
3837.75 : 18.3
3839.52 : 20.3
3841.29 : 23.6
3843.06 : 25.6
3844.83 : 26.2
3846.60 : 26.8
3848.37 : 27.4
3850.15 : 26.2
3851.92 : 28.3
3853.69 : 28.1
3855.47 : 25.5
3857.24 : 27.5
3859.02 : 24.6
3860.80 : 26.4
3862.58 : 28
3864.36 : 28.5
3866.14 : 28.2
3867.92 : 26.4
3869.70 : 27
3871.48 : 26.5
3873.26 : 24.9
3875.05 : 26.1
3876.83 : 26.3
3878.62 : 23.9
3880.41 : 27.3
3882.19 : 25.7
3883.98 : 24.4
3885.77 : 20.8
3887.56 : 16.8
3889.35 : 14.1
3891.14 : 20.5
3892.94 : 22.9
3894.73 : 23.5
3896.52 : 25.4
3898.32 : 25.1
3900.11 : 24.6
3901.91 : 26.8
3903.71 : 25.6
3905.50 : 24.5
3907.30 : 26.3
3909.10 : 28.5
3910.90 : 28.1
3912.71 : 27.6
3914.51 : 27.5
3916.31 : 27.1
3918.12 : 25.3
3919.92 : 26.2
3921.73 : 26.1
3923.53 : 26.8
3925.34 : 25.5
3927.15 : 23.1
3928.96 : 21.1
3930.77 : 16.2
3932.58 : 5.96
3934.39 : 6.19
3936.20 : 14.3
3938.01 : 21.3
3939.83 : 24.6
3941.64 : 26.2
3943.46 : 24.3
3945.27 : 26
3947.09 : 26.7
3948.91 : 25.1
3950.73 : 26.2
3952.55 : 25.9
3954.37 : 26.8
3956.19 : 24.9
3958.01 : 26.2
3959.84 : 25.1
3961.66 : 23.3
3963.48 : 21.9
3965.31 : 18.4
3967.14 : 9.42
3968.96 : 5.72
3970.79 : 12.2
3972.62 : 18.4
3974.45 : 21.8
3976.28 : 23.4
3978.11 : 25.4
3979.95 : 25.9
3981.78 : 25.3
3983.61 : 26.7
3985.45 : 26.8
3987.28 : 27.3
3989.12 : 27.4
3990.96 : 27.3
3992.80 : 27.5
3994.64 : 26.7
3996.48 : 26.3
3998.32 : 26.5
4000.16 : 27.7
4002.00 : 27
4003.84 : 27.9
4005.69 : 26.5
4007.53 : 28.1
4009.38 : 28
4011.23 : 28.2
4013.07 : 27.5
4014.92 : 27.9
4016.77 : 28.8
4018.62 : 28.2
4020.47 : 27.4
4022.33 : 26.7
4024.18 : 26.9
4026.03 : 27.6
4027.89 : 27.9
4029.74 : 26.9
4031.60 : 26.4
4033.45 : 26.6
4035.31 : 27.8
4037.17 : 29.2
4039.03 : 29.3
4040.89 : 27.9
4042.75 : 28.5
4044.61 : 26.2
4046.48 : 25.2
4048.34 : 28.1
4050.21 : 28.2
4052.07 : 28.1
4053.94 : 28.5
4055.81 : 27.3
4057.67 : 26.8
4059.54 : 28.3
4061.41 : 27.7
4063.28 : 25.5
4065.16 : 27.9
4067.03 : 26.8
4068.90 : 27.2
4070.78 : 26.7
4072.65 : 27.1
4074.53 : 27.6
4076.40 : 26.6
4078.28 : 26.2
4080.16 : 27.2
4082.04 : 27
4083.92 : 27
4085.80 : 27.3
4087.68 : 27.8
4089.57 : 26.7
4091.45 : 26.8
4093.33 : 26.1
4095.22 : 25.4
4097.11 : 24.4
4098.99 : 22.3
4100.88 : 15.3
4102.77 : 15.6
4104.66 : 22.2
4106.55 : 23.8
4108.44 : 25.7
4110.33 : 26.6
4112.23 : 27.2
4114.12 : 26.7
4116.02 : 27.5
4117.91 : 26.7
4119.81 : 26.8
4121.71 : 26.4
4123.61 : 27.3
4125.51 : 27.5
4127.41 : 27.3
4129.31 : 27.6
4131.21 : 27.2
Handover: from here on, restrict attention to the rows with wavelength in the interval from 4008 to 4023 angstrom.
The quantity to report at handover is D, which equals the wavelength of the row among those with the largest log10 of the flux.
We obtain 4016.77 angstrom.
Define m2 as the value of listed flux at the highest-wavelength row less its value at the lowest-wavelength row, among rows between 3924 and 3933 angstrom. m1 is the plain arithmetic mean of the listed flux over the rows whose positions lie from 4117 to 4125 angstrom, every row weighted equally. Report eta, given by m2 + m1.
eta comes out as 7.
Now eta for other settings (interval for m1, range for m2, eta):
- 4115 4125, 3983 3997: 27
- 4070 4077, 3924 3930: 23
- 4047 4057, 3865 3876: 26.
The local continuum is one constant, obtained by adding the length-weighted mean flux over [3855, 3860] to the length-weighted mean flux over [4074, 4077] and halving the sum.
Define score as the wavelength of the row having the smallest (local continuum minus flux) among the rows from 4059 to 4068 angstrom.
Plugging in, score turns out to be 4059.54 angstrom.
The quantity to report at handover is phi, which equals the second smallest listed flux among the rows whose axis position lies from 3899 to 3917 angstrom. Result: 24.6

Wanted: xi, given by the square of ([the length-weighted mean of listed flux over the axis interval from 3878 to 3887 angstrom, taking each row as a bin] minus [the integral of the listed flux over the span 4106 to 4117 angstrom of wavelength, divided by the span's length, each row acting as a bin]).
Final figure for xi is 5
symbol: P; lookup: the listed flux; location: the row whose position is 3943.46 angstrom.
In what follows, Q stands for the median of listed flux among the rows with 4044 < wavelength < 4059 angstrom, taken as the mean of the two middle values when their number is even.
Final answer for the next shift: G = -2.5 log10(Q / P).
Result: -0.14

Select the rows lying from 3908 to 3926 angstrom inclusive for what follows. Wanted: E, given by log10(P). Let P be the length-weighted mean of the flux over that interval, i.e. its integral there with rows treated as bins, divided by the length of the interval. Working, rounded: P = 26.9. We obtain 1.43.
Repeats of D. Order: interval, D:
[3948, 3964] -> 3954.37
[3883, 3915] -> 3909.10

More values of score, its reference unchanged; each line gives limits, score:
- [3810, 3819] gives 3818.36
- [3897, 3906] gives 3901.91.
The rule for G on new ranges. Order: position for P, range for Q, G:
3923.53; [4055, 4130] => 0.00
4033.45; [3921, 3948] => 0.10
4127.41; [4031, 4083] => 0.00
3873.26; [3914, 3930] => -0.05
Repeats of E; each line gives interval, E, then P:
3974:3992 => 1.41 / 25.8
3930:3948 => 1.28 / 19.2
